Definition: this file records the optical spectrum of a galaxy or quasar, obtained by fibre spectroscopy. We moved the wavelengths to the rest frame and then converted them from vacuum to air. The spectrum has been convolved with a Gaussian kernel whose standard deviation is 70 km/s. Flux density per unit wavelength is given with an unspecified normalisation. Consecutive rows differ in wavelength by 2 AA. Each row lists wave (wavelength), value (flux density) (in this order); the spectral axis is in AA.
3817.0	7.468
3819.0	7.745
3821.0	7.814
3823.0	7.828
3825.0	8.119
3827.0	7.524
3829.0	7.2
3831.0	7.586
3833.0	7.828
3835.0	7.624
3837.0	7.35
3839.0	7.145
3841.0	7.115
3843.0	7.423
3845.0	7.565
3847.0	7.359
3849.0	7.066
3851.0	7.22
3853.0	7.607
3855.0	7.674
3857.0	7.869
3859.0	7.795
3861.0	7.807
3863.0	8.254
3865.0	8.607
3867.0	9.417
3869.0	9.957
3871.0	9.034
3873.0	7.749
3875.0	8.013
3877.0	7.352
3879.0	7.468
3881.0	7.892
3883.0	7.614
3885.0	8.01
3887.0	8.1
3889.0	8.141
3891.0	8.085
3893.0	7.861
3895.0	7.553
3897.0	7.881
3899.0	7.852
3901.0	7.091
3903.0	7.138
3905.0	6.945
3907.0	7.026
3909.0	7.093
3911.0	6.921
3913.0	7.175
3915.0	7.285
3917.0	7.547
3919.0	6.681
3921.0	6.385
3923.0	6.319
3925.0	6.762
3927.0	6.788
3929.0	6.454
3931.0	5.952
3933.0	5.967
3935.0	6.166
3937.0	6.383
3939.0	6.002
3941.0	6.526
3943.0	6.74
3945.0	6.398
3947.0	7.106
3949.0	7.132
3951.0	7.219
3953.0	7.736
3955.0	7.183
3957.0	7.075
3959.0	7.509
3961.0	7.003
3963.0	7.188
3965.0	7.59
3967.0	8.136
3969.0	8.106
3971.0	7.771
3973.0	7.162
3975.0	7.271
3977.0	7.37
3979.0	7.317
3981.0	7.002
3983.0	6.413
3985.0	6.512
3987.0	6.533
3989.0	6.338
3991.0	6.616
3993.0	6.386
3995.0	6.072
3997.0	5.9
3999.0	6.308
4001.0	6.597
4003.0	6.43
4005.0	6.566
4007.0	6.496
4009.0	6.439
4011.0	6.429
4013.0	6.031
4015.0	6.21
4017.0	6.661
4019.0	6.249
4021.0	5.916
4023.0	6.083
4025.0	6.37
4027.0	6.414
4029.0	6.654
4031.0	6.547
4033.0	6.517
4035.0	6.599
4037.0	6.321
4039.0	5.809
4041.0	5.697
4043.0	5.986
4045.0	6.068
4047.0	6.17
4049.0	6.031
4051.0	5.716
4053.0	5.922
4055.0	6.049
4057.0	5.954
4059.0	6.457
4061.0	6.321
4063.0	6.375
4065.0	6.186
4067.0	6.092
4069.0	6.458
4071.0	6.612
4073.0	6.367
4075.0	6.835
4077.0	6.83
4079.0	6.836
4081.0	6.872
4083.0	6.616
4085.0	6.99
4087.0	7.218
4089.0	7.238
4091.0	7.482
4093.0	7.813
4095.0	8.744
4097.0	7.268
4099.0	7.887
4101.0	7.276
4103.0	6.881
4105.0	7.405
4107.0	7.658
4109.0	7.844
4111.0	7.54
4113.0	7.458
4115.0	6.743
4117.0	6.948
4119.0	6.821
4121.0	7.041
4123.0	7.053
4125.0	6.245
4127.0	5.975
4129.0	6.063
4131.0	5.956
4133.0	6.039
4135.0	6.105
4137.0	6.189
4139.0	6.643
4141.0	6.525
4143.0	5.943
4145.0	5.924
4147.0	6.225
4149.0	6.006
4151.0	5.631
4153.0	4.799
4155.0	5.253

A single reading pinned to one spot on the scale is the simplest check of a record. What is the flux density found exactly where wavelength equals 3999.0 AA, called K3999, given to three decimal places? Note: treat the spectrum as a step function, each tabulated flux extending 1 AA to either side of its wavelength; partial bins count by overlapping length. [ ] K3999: 6.308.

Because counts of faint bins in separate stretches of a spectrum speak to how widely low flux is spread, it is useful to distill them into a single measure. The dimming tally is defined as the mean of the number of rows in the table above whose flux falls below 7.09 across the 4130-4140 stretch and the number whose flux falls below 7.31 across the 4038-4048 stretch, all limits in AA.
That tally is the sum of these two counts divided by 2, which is 5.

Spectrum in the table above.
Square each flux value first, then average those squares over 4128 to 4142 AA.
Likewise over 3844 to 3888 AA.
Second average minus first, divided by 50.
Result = 0.5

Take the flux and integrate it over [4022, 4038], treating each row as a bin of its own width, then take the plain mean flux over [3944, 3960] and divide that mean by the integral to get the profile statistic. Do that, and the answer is 0.0696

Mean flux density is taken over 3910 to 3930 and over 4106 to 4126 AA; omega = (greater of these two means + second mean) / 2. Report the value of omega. 7.1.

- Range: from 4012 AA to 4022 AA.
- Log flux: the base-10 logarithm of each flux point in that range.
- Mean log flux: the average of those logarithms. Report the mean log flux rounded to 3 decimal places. 0.793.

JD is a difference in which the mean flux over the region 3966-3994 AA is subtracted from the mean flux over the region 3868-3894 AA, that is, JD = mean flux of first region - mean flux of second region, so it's 1.0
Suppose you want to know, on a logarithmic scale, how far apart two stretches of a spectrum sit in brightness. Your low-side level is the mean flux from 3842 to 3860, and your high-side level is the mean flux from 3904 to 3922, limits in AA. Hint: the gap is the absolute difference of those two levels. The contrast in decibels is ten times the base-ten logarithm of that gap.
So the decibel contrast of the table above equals -3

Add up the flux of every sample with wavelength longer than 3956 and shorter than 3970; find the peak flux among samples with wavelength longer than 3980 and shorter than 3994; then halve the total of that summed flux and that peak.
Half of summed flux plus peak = 29.8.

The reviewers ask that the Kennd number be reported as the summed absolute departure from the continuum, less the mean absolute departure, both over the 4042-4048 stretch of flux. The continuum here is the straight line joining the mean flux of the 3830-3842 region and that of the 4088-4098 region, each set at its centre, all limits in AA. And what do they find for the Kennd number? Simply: 3.2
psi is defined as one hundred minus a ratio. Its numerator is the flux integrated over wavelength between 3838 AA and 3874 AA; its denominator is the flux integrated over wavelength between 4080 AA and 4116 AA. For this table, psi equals 98.9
